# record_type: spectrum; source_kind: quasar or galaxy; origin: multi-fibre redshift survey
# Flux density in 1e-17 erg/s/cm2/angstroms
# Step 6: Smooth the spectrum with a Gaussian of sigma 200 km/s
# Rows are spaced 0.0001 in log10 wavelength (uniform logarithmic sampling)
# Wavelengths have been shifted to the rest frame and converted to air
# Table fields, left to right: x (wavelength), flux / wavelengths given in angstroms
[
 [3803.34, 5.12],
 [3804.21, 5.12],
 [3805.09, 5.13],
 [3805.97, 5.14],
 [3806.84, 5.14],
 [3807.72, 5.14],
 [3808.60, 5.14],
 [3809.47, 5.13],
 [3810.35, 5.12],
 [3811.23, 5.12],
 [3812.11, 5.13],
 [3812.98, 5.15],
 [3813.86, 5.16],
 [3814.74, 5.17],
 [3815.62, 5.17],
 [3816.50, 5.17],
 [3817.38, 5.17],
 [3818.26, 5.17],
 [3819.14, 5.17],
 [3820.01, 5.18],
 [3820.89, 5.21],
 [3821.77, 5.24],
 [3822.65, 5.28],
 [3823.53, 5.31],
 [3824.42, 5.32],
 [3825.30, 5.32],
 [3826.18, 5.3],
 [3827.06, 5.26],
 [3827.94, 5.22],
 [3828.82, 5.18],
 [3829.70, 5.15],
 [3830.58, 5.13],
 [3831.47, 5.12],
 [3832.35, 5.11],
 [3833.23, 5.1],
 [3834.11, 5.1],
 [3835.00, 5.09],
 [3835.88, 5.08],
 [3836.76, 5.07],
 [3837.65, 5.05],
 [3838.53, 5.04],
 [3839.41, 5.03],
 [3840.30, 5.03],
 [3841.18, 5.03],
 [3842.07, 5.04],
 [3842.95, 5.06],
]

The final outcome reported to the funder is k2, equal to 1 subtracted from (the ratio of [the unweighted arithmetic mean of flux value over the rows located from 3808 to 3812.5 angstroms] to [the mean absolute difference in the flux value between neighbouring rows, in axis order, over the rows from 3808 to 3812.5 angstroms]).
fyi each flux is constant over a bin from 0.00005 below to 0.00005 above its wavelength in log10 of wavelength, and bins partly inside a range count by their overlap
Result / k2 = 683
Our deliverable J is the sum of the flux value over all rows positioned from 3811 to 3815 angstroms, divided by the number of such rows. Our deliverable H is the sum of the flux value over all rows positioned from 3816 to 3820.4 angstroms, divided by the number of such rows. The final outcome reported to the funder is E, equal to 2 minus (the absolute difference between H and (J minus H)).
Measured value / -3.20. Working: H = 5.17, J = 5.15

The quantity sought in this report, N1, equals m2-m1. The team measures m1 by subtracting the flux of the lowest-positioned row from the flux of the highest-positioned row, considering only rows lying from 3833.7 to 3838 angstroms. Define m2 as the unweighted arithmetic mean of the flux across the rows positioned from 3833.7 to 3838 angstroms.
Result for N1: 5.13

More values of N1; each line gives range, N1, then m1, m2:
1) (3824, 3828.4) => 5.38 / -0.10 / 5.28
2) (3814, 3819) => 5.17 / 0.00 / 5.17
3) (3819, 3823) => 5.11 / 0.11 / 5.22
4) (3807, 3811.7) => 5.15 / -0.02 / 5.13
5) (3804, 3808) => 5.11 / 0.02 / 5.13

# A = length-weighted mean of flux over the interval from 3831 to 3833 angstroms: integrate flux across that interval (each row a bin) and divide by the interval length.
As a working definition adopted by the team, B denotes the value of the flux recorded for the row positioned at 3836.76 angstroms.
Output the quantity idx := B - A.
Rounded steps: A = 5.11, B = 5.07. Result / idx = -0.04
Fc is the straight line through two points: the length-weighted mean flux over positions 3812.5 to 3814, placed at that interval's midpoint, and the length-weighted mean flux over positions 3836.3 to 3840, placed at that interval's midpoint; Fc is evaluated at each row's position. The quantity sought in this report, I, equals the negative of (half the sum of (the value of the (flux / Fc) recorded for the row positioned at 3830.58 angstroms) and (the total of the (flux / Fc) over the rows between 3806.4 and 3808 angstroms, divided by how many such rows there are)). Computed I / -1.00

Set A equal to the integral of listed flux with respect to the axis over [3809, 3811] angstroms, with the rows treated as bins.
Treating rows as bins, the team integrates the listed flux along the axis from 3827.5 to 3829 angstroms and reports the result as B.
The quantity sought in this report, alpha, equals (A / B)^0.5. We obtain 1.15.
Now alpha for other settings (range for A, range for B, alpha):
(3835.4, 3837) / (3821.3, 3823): 0.96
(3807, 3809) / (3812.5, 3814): 1.15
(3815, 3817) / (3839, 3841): 1.01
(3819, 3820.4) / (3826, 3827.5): 0.96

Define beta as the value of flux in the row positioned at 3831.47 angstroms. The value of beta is 5.12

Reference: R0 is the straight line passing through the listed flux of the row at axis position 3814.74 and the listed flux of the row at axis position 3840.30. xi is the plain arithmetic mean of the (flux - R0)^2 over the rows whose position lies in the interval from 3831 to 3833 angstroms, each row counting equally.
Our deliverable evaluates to 0.002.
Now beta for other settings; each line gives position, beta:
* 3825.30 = 5.32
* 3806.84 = 5.14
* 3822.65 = 5.28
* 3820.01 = 5.18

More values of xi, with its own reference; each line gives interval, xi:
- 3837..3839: 0.000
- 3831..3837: 0.001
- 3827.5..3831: 0.007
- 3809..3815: 0.003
